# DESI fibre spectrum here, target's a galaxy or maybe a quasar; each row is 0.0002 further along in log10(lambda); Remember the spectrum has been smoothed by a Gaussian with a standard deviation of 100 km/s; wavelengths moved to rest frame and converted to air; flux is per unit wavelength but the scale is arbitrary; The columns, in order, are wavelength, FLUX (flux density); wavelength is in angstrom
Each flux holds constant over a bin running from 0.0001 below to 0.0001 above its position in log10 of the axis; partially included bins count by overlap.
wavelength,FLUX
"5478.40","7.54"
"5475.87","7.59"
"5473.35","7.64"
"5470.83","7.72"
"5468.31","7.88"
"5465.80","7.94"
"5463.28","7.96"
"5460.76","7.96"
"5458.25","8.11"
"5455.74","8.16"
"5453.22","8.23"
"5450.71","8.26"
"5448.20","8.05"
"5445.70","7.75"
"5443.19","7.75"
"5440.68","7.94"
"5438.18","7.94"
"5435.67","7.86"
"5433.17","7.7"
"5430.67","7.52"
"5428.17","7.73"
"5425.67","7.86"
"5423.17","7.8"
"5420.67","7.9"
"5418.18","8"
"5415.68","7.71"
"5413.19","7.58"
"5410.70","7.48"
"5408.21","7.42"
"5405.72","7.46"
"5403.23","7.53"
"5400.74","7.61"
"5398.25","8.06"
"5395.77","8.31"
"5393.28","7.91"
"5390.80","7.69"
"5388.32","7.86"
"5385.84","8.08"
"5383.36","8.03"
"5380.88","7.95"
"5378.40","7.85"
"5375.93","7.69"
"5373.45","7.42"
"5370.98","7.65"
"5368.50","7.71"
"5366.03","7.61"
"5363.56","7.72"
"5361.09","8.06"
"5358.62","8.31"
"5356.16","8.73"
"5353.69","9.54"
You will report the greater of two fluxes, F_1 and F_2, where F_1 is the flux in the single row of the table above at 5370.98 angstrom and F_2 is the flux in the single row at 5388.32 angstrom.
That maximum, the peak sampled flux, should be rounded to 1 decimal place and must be 7.9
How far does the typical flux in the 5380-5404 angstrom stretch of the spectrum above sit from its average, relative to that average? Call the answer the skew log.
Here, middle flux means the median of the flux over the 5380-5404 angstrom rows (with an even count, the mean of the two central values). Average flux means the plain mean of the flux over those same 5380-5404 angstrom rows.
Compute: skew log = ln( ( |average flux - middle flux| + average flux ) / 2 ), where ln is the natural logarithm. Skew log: 1.38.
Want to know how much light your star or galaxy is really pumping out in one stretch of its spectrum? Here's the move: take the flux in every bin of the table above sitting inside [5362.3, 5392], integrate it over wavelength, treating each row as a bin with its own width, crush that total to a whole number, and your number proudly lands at 231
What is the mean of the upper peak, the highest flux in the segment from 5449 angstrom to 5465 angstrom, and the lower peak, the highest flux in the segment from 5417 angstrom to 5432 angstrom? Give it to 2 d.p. 8.13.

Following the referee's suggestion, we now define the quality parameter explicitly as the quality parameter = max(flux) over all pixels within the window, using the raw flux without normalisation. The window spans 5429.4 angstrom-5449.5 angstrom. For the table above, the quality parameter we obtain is 8.05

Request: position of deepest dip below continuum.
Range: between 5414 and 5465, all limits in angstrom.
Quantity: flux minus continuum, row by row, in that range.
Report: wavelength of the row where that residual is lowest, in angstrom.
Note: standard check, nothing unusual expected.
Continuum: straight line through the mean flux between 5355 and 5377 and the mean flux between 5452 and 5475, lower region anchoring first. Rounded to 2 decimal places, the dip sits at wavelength 5430.67 angstrom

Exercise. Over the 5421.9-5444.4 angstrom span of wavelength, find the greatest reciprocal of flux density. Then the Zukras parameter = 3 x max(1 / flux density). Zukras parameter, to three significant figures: 0.399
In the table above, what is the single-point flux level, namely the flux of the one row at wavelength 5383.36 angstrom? 8.03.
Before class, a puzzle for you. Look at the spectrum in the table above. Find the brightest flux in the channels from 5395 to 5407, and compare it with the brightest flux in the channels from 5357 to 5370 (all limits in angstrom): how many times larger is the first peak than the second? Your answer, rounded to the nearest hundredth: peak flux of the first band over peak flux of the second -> 1.00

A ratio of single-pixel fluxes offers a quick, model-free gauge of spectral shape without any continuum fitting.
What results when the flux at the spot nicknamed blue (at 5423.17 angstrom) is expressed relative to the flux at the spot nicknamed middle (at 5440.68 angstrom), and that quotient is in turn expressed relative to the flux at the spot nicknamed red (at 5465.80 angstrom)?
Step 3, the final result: 0.124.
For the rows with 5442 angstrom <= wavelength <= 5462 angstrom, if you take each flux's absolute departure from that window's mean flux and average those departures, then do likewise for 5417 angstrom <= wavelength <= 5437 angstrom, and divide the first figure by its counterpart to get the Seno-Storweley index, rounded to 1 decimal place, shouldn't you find 1.5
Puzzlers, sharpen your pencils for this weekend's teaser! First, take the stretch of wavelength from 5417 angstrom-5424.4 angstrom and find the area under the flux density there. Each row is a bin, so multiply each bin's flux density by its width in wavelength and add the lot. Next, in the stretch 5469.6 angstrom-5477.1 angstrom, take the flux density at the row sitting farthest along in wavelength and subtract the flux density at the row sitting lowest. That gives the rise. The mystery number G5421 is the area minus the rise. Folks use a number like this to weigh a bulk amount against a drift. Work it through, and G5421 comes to 59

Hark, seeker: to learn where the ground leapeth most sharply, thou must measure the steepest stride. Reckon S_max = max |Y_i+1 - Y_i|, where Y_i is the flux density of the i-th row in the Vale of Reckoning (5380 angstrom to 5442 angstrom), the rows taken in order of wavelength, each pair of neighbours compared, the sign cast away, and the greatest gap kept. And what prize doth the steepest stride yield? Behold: 0.450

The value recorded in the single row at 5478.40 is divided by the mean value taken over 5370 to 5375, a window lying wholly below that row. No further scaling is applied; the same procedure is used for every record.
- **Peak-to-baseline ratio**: 1.00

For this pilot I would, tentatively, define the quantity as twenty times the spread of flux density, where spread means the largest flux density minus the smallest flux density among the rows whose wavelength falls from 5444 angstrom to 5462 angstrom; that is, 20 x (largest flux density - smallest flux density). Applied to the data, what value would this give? 10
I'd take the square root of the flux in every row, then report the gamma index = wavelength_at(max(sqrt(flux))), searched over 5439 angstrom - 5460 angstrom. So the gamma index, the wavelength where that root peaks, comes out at 5450.71 angstrom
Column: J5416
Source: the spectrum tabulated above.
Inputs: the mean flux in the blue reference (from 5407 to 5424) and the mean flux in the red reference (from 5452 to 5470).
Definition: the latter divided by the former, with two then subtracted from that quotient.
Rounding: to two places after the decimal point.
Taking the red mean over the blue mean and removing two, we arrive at -0.96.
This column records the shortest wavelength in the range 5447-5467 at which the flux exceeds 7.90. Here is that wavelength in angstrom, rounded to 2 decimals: 5448.20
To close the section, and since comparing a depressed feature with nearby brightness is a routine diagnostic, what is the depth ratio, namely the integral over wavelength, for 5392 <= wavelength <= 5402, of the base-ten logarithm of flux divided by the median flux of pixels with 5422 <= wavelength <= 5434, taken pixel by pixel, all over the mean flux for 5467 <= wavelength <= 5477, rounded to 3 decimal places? 0.017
